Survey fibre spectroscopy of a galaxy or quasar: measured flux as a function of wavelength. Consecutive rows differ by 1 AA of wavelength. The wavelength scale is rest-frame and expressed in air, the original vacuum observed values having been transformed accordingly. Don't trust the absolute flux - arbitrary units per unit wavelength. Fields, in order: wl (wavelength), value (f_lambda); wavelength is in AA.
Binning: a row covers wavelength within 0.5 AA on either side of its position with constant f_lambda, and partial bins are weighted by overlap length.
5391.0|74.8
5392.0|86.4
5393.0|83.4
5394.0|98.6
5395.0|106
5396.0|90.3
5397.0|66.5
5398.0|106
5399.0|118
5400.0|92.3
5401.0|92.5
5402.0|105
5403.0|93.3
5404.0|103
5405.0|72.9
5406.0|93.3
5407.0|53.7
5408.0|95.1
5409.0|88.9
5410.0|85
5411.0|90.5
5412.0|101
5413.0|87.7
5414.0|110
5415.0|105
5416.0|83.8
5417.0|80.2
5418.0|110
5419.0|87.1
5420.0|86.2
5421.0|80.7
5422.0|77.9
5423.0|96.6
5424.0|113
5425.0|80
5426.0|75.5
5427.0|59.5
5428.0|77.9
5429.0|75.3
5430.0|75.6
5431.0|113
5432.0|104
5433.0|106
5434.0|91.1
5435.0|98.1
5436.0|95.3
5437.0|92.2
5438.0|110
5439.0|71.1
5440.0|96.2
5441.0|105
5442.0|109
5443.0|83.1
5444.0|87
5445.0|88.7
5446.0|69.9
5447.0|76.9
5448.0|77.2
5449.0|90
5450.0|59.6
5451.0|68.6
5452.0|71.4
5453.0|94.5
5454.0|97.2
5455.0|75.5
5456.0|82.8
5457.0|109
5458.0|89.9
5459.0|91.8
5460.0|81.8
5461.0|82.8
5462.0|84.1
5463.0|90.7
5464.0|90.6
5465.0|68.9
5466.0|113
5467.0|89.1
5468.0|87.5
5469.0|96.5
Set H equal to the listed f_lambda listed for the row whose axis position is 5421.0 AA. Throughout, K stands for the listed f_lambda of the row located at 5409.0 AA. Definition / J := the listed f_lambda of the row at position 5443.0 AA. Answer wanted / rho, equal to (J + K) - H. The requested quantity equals 91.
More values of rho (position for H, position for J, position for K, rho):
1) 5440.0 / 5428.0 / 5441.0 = 87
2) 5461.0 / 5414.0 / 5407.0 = 81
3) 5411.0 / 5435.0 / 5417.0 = 88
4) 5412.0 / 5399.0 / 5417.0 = 97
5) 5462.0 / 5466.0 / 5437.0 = 121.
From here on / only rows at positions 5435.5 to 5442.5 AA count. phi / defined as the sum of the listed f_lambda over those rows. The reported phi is 679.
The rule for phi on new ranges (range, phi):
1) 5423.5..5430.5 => 557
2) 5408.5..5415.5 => 668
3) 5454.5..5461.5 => 614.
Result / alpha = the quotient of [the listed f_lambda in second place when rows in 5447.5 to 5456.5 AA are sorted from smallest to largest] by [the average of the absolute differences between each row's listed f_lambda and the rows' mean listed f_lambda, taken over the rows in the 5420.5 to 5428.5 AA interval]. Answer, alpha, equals 6.2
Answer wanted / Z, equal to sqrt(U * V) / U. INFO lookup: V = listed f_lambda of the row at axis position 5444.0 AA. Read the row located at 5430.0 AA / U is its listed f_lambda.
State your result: 1.07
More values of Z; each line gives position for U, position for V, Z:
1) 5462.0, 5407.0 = 0.80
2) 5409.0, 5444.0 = 0.99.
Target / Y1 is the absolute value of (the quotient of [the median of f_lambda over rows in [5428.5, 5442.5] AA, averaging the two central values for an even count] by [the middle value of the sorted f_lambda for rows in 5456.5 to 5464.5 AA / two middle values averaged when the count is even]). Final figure 1.08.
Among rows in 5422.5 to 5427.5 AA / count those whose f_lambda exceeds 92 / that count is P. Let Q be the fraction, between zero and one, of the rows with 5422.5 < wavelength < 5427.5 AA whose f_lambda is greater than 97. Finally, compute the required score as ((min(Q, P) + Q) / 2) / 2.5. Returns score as 0.08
